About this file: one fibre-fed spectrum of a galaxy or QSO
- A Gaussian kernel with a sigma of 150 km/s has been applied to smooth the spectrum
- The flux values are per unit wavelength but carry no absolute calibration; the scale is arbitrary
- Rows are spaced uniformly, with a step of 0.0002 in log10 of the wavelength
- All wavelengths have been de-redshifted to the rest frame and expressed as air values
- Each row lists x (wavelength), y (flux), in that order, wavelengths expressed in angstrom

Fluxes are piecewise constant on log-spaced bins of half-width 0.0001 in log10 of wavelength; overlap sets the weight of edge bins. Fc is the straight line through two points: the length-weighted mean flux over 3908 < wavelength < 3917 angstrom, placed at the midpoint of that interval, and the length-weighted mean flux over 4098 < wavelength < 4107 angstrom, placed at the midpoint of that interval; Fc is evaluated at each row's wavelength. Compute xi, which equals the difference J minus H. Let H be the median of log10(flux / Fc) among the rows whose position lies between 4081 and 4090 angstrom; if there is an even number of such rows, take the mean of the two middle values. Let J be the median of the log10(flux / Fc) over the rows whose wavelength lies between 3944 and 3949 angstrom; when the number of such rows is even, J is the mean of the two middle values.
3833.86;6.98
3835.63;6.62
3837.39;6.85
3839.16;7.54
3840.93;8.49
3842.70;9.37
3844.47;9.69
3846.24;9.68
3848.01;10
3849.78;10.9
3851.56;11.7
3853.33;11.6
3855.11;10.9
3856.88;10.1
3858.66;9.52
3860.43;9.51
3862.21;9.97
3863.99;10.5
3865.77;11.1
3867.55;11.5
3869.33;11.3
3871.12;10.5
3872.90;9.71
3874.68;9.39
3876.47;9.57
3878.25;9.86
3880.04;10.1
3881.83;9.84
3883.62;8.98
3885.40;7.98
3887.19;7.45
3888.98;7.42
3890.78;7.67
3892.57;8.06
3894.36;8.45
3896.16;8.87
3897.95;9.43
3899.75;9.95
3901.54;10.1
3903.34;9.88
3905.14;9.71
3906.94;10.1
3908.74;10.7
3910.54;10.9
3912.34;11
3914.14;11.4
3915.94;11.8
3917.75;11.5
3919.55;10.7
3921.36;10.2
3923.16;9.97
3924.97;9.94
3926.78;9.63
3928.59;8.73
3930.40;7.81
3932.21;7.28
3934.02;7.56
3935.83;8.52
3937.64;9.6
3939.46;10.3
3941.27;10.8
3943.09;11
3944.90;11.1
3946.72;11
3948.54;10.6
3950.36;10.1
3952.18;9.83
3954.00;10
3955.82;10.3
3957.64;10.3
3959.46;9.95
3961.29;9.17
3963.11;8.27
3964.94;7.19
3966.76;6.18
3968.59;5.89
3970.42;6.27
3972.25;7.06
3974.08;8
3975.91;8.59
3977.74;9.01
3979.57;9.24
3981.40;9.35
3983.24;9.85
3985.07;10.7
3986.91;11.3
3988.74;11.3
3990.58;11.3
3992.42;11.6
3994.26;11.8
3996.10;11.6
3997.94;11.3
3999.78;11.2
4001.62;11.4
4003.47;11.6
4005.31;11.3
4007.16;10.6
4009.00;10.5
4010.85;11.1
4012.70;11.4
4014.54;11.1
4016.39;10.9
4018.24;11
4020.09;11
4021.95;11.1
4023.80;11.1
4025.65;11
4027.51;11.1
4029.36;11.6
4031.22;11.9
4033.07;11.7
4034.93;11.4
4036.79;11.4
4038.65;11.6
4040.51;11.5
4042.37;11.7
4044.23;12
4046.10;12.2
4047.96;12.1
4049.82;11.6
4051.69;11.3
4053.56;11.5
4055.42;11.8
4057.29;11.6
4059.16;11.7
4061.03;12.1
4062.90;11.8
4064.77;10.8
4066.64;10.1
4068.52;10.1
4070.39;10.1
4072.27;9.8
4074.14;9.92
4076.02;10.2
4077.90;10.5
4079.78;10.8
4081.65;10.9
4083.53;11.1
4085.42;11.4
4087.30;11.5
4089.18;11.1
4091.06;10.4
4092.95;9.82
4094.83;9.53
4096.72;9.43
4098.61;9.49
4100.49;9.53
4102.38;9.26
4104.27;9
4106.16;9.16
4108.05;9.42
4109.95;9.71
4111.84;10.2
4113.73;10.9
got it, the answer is -0.06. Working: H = 0.07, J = 0.007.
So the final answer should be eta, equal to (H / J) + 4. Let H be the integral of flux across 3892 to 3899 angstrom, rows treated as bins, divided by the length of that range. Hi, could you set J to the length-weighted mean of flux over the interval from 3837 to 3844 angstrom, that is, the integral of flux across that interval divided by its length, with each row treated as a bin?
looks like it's 5.06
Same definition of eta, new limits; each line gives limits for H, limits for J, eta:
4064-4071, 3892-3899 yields 5.17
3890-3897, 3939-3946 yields 4.76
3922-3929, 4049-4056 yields 4.84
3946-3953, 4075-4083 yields 4.98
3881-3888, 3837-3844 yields 5.04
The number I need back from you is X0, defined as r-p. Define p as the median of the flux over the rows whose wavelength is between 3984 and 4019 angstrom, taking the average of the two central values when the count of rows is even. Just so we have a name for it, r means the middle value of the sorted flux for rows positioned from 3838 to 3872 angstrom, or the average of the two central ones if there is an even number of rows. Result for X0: -1.2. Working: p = 11.3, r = 10.10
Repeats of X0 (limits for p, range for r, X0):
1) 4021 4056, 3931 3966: -1.6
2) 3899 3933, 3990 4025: 1.1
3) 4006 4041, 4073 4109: -1.2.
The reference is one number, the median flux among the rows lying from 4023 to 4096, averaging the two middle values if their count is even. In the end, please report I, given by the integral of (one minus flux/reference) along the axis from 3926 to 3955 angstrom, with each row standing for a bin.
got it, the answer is 4.5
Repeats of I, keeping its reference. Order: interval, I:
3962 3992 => 6.9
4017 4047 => -0.1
